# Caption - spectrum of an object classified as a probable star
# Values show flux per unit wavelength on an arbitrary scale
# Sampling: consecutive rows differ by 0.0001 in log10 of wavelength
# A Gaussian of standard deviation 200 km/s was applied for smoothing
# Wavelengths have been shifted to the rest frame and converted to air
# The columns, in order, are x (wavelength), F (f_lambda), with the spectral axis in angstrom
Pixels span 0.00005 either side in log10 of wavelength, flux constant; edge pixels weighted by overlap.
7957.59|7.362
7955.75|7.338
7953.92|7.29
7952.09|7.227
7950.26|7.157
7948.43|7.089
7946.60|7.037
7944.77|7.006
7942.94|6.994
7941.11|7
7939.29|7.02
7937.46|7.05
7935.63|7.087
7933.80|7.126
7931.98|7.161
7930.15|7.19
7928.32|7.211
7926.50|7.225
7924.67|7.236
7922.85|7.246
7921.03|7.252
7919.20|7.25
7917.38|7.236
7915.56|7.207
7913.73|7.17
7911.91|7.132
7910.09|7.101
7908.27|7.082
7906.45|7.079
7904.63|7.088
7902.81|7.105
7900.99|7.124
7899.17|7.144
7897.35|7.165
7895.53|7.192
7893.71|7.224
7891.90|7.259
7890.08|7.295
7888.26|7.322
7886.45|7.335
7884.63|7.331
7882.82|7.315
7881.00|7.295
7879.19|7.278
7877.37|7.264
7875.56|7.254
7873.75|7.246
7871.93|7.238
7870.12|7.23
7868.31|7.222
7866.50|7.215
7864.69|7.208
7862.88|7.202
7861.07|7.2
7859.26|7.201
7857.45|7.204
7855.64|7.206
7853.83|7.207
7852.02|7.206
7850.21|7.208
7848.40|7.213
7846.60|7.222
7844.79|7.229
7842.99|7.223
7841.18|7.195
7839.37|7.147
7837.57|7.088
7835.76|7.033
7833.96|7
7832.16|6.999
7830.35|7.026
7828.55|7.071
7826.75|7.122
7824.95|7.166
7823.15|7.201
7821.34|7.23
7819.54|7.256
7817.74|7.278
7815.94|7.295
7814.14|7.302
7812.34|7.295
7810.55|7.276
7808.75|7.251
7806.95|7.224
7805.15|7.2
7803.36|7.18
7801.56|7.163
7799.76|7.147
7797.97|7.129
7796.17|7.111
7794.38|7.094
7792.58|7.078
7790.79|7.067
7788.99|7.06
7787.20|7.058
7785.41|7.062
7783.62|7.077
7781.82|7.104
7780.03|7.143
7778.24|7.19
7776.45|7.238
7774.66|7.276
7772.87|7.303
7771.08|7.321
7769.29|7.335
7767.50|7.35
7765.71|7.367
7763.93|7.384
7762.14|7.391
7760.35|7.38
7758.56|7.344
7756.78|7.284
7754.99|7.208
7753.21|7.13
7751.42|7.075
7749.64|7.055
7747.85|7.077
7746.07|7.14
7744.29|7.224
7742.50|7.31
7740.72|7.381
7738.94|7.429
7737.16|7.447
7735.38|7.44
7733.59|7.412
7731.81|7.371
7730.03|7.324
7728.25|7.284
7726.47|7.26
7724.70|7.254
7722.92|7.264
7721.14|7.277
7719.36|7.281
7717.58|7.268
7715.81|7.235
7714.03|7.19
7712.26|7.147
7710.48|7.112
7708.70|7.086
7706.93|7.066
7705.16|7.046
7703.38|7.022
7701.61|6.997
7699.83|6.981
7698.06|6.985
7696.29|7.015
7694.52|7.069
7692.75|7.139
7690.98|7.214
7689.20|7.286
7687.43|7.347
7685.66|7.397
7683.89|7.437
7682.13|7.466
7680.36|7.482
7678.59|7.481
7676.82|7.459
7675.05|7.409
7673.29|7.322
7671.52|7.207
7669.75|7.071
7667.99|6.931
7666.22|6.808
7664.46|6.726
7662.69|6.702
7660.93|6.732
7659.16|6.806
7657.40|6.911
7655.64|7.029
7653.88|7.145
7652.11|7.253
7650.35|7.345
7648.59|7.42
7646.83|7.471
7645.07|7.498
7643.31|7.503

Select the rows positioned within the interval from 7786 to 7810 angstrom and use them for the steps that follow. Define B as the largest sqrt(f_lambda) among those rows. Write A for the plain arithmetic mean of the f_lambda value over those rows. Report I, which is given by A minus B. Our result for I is 4.44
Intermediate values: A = 7.14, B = 2.69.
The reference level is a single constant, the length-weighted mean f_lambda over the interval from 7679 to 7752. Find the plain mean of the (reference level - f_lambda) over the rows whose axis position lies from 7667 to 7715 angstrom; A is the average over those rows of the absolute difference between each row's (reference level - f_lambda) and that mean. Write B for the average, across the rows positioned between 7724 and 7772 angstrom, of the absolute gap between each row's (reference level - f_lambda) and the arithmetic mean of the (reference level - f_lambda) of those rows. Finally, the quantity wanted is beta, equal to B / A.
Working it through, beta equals 0.6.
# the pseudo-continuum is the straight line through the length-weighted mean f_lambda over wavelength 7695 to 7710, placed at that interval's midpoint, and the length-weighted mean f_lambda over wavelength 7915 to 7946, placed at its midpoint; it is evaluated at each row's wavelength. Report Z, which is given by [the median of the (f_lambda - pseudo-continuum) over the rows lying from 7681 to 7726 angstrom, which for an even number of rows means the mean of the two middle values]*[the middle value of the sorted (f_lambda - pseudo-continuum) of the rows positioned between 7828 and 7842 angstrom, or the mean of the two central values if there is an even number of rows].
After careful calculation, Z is -0.0068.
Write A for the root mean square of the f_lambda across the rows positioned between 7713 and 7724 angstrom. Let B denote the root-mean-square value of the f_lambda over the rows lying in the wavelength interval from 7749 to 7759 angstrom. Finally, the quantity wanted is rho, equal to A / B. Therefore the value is 1.010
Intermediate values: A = 7.25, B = 7.18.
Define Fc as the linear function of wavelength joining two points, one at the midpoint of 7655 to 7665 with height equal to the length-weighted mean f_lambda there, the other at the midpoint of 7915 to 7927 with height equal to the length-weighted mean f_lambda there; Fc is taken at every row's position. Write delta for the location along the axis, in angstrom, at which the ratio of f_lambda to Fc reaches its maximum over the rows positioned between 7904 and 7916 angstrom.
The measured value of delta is 7915.56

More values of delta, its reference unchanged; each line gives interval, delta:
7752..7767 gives 7762.14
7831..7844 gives 7842.99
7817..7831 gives 7817.74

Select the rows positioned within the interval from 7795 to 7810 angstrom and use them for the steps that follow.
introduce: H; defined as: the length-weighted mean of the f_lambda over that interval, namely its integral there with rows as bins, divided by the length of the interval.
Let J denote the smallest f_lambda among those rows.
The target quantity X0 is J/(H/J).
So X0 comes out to 7.05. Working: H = 7.18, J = 7.111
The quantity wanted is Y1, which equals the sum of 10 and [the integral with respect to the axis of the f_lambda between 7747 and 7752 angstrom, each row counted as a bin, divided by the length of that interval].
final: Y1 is 17.1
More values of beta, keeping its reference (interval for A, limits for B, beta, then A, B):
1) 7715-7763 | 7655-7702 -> 2.6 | 0.09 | 0.223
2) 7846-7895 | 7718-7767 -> 2.4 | 0.04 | 0.091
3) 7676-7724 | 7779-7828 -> 0.5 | 0.14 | 0.071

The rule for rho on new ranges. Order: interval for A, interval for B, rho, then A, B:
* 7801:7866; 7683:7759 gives 0.996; 7.19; 7.22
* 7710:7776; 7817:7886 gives 1.012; 7.28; 7.20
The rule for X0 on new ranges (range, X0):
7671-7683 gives 7.01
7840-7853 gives 7.18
